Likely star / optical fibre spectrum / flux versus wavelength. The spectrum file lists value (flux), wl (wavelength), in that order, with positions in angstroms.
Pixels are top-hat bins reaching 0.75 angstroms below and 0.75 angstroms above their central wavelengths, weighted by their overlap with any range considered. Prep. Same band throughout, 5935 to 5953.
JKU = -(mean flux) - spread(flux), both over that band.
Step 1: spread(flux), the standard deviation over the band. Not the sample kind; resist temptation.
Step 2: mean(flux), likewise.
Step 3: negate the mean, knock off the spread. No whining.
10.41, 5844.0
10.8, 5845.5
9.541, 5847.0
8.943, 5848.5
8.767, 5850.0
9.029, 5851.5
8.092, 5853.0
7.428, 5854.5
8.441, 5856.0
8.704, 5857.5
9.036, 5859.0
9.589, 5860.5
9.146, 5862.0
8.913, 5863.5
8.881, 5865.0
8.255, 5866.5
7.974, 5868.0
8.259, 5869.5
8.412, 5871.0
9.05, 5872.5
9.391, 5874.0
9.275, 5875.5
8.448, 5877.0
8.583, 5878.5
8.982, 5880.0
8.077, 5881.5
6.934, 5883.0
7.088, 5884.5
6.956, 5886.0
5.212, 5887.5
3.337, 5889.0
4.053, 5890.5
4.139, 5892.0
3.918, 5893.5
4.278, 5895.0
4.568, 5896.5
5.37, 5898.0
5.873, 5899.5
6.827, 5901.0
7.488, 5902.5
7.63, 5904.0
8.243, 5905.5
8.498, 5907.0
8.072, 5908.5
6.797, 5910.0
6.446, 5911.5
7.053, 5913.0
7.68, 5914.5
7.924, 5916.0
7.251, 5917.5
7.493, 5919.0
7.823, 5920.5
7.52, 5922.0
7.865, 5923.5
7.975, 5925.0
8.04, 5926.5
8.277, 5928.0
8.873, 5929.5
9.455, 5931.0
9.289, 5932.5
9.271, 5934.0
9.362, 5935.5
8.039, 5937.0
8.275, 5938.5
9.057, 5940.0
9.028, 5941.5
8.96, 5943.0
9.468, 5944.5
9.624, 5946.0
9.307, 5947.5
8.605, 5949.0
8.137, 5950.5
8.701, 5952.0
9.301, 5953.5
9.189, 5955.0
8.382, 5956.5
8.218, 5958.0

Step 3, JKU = -9.4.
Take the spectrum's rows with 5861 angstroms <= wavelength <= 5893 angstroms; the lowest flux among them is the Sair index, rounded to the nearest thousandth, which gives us 3.337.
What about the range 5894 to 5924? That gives 4.278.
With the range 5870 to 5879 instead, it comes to 8.412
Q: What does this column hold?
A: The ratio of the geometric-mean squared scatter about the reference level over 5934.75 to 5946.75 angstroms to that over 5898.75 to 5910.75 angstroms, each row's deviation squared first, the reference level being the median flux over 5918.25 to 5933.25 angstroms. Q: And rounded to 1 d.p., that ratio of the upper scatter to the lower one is 1.6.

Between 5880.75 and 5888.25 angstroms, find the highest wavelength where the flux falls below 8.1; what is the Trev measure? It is 5887.5 angstroms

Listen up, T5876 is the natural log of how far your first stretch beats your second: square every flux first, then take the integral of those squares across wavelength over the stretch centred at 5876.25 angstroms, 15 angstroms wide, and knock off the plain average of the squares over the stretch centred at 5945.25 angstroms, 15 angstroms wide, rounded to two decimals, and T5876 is 6.93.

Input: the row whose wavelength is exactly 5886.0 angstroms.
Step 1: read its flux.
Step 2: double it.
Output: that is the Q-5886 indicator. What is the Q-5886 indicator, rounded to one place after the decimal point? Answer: 13.9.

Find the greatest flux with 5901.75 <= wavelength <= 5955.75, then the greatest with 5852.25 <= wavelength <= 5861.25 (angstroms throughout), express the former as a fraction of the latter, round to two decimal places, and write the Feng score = 1.00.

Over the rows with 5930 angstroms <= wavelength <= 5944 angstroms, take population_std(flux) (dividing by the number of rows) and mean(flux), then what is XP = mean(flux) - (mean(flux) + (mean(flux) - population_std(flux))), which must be -8.5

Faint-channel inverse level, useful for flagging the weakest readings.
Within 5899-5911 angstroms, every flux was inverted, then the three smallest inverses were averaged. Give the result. 0.121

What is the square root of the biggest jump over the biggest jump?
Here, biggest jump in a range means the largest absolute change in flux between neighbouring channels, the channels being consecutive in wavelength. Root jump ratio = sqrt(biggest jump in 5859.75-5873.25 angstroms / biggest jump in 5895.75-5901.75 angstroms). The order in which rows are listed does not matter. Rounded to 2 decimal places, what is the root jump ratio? 0.82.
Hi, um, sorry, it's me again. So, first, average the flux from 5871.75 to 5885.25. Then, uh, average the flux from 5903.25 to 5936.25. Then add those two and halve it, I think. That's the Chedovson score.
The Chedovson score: 8.2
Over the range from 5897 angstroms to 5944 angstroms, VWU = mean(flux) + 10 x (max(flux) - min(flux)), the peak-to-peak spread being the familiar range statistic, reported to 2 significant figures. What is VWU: 49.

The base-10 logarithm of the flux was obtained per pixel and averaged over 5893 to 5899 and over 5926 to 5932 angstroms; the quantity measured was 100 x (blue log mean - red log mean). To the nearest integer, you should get -28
